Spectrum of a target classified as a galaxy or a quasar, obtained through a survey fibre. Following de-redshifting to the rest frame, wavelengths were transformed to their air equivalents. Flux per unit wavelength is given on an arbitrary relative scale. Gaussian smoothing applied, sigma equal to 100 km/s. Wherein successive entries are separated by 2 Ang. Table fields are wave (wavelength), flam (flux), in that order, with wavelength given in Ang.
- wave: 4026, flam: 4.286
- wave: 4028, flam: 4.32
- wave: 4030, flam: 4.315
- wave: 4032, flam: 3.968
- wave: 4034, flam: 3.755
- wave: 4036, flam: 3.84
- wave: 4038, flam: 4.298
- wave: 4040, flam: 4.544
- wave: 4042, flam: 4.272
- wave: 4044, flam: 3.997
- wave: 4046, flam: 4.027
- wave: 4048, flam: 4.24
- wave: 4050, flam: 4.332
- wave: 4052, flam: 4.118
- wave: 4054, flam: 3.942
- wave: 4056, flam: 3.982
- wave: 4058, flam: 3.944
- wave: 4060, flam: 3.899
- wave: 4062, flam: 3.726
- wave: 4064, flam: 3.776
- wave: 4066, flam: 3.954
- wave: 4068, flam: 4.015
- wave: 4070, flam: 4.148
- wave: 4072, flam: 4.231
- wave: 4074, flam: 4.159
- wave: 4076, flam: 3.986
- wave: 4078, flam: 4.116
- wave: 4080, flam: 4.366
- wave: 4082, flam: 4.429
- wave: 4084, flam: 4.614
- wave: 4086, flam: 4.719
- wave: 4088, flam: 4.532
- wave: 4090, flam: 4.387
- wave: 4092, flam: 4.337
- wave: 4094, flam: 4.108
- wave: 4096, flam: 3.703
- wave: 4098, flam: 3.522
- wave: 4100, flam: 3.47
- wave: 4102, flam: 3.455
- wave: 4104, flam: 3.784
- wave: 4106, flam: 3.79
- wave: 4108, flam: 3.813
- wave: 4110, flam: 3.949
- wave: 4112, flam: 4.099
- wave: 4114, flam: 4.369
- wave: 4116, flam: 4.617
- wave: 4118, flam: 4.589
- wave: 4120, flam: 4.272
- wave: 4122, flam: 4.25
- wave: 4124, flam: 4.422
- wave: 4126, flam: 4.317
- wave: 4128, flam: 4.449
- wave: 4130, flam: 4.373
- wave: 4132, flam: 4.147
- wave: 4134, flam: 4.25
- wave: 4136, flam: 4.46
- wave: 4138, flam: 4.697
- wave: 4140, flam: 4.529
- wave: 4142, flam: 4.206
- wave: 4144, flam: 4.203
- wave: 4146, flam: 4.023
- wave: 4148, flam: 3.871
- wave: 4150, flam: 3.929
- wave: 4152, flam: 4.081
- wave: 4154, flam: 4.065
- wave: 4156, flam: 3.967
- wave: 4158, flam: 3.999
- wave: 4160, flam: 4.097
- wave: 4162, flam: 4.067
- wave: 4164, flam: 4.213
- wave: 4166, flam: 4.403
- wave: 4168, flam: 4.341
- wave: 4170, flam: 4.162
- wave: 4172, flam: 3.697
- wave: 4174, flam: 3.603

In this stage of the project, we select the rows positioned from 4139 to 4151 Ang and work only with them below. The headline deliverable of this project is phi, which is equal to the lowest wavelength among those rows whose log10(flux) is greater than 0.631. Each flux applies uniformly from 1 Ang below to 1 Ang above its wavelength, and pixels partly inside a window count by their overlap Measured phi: 4140 Ang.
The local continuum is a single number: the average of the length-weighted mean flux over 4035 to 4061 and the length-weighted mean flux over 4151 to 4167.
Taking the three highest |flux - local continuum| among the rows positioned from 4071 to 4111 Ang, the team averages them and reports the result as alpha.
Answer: 0.63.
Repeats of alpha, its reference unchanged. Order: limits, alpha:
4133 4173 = 0.47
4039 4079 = 0.38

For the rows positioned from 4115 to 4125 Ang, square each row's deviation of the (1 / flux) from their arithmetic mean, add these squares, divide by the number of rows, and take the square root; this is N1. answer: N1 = 0.0078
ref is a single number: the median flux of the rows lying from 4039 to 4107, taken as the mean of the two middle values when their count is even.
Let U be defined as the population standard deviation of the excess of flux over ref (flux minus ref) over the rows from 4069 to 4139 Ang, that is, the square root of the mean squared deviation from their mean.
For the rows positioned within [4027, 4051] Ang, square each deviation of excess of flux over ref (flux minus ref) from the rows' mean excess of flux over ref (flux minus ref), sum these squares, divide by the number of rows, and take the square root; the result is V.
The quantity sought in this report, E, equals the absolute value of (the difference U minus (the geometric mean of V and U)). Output 0.060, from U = 0.34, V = 0.23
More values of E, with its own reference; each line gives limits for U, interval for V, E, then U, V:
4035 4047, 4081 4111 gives 0.079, 0.23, 0.42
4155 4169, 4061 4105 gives 0.081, 0.16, 0.36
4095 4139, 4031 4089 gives 0.063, 0.37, 0.26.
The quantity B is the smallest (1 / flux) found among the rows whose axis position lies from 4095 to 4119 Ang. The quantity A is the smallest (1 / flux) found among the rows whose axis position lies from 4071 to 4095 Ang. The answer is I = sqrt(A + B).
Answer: 0.655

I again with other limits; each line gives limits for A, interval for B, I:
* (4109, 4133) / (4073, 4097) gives 0.655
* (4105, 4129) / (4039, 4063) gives 0.661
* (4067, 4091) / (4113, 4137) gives 0.655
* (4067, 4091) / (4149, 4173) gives 0.663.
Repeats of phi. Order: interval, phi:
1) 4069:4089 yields 4080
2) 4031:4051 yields 4038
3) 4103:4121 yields 4114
